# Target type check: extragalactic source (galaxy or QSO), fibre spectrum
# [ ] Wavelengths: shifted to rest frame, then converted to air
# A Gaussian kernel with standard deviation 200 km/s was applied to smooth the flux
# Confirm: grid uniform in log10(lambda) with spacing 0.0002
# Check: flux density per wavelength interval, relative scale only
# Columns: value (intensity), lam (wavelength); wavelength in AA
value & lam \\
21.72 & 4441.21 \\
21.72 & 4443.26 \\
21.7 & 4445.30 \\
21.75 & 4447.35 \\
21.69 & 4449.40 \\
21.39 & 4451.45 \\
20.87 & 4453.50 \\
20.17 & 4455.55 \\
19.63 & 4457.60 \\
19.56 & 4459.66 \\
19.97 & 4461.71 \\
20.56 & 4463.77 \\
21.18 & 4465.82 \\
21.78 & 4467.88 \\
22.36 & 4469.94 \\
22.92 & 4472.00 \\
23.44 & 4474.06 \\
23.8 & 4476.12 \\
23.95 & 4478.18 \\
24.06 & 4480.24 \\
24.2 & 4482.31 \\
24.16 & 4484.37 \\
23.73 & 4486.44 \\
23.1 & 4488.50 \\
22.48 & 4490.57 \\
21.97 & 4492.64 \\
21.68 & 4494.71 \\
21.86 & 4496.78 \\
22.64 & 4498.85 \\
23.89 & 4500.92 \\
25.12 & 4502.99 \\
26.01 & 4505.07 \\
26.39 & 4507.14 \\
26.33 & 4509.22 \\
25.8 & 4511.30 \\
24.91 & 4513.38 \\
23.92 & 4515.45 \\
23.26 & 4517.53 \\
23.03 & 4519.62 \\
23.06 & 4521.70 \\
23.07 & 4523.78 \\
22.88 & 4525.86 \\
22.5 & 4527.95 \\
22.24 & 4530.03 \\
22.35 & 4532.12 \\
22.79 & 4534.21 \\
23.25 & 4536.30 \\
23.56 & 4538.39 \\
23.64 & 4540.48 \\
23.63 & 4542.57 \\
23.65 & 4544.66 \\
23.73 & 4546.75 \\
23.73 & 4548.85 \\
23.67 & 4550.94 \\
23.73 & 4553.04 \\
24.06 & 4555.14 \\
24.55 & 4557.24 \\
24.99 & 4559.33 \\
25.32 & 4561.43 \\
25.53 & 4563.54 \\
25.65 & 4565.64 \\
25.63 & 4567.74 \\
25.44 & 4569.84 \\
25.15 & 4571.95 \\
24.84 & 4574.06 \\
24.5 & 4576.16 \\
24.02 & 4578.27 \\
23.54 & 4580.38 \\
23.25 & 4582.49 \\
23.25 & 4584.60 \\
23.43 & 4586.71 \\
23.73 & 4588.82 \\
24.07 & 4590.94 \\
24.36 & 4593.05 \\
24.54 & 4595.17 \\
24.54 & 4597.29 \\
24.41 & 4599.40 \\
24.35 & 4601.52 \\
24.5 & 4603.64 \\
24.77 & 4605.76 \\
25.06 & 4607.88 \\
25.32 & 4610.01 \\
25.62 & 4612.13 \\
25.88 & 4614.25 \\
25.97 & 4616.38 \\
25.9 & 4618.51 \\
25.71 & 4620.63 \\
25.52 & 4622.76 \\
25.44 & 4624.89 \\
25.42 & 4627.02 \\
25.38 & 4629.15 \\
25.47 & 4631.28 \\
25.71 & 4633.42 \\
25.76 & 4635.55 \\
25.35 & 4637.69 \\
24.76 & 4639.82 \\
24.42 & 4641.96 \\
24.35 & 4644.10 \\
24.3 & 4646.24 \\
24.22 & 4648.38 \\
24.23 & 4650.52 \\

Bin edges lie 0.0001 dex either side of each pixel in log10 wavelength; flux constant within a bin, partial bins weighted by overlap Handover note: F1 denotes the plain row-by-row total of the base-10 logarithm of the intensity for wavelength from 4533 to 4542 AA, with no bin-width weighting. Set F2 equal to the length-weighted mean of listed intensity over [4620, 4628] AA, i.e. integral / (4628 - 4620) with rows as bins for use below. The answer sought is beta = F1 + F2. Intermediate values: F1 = 5.47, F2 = 25.5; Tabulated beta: 31.0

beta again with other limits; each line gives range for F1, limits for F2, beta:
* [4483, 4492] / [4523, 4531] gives 28.1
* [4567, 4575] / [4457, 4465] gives 25.6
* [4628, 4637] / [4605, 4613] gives 30.8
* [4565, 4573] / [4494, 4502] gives 28.2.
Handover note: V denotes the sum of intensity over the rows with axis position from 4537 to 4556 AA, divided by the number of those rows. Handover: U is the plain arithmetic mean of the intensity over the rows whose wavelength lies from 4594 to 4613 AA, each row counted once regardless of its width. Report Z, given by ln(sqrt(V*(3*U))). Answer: 3.74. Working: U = 24.8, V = 23.7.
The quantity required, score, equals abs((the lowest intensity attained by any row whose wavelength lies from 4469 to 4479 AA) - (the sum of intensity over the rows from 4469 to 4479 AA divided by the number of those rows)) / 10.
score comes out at 0.09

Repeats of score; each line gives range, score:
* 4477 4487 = 0.03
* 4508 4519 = 0.16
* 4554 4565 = 0.08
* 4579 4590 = 0.02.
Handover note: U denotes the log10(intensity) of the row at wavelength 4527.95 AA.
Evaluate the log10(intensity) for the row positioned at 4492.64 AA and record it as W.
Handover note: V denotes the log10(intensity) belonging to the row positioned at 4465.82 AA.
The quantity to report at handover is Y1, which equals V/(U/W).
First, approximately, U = 1.35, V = 1.33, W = 1.34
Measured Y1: 1.32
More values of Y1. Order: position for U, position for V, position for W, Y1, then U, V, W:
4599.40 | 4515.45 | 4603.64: 1.38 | 1.39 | 1.38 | 1.39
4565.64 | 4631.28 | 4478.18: 1.38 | 1.41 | 1.41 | 1.38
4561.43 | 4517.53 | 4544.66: 1.34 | 1.40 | 1.37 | 1.37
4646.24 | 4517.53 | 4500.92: 1.36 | 1.39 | 1.37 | 1.38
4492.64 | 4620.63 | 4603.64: 1.46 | 1.34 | 1.41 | 1.39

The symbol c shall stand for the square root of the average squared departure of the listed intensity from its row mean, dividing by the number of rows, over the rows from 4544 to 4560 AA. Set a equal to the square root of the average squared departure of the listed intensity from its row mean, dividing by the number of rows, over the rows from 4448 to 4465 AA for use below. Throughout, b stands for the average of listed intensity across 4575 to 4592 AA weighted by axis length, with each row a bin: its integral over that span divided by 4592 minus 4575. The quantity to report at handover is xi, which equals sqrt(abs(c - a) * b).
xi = 2.6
